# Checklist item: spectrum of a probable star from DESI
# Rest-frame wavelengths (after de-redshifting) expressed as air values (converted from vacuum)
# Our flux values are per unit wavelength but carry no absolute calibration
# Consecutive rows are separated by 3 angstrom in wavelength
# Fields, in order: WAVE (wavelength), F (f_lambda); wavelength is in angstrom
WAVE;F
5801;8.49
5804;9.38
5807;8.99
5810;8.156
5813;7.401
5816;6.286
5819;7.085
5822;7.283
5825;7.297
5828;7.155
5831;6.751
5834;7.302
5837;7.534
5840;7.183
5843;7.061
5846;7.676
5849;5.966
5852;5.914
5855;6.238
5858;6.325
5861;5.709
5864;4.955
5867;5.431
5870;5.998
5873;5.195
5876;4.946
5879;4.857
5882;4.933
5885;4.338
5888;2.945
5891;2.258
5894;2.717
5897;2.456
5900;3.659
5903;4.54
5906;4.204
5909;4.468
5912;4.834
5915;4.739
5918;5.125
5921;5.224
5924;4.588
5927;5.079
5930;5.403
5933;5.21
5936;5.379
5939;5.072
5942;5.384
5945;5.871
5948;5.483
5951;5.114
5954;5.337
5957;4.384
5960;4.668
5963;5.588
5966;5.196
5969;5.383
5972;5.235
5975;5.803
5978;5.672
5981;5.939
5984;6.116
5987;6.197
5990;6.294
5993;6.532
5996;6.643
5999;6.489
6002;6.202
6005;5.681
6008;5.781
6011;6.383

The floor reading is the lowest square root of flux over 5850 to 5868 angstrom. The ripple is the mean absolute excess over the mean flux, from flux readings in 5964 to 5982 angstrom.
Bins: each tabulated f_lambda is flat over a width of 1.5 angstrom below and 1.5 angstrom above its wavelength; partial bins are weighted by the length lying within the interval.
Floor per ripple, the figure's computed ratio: 8.3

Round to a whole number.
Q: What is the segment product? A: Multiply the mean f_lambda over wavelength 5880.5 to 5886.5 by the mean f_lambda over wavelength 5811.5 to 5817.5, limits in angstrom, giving 32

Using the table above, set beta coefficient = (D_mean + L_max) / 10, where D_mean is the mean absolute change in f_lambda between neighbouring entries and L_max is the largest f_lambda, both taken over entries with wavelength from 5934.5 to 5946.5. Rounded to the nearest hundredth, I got 0.62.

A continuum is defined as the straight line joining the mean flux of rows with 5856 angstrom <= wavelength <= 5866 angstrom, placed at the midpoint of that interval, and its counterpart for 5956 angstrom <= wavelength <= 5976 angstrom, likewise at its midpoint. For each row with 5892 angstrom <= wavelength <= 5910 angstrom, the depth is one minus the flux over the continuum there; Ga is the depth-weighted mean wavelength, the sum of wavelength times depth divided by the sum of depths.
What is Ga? 5899.4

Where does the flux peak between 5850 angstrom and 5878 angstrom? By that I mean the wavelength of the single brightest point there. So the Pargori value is 5858 angstrom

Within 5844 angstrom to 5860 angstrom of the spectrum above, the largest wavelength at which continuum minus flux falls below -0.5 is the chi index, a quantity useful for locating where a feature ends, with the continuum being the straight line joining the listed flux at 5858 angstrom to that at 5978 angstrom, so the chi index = 5846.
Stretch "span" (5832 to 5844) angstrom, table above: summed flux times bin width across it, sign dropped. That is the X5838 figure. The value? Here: 87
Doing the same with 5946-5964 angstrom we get 92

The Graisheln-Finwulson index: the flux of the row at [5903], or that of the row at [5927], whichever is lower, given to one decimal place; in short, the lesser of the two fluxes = 4.5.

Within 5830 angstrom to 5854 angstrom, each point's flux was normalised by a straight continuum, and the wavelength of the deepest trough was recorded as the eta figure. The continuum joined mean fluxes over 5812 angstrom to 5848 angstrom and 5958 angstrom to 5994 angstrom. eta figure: 5852 angstrom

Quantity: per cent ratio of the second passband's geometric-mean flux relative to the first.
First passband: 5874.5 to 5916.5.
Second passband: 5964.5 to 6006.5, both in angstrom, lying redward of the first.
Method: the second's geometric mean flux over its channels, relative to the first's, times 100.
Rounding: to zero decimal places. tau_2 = 154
